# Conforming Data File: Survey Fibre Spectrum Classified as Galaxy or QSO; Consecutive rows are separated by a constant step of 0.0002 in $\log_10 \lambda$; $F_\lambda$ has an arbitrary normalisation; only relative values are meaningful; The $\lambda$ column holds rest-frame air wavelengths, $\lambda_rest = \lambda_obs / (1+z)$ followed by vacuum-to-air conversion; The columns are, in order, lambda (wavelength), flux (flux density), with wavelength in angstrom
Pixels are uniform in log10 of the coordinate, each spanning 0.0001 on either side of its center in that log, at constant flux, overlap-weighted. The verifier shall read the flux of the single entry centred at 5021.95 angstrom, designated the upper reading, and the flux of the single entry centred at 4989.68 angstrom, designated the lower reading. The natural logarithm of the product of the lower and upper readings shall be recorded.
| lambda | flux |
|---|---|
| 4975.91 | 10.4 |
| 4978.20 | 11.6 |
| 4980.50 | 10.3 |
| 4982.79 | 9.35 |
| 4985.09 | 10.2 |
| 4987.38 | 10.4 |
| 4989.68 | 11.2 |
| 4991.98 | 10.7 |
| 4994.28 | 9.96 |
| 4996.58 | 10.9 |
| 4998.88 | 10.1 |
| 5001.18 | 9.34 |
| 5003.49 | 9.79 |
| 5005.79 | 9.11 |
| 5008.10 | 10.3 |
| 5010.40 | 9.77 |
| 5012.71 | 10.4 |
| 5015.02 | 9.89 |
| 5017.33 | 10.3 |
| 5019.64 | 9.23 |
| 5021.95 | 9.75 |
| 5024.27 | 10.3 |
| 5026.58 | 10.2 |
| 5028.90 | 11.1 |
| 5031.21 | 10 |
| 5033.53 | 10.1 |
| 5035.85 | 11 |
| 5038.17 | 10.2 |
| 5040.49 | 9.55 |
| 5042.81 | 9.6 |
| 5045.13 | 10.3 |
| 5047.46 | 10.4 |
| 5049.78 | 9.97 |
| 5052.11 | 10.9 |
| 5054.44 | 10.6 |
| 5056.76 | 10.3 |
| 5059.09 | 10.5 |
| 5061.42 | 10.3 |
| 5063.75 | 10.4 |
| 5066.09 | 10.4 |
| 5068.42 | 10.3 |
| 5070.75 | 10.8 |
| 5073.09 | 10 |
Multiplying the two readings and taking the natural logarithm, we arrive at 4.69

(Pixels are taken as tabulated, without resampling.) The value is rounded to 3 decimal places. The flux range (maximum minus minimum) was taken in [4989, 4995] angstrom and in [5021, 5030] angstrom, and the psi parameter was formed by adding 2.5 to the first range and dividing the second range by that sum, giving 0.361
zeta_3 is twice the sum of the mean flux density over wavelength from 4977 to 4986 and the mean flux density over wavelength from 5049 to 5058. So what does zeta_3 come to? 41.6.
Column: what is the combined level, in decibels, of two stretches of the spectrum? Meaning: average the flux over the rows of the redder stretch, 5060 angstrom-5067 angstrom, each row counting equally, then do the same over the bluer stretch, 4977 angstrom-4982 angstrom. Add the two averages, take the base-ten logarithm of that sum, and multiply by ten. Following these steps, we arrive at 13.3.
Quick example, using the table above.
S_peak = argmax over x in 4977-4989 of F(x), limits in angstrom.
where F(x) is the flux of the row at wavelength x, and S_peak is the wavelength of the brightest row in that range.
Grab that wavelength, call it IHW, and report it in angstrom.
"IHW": 4978.20 angstrom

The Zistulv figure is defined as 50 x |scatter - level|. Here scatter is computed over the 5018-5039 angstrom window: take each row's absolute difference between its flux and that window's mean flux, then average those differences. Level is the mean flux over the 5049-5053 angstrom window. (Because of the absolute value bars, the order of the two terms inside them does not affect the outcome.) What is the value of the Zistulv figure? 502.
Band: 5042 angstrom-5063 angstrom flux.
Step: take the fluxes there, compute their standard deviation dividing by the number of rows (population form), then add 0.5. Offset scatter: 0.85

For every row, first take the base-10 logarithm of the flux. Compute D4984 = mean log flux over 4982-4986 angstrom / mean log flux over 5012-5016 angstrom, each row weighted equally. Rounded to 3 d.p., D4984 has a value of 0.984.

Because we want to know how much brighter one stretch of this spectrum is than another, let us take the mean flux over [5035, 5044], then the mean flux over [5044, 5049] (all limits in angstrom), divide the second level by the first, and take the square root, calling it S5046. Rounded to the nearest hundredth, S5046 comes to 1.01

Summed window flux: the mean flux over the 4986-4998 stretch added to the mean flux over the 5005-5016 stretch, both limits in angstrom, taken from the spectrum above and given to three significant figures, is 20.5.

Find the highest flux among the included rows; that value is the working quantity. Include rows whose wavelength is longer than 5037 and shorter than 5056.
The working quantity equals 10.9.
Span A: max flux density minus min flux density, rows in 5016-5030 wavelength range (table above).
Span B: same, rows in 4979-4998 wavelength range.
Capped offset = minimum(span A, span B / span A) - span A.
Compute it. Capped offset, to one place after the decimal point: -0.9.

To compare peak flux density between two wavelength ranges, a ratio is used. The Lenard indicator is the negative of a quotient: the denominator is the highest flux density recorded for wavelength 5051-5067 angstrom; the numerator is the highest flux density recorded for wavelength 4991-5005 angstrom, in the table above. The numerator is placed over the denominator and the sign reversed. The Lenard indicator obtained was -1.00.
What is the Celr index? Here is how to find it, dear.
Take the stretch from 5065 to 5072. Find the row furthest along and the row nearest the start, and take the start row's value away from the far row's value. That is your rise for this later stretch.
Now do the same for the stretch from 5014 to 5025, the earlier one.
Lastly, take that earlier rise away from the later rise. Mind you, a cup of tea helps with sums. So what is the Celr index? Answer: 0.0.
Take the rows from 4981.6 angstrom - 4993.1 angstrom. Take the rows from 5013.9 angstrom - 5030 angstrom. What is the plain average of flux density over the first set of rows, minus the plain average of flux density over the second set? 0.3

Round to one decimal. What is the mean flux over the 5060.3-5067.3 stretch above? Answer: 10.4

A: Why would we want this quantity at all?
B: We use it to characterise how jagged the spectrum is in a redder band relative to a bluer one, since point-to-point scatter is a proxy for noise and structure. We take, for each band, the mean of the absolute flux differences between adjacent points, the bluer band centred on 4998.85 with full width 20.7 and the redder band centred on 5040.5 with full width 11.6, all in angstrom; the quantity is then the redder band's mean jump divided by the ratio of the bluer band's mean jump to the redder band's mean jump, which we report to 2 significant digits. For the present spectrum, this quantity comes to 0.40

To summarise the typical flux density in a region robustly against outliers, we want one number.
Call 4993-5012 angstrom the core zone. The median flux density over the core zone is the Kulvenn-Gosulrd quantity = 9.9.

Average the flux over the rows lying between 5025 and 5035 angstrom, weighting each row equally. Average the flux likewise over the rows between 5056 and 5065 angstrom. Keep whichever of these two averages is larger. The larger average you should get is 10.4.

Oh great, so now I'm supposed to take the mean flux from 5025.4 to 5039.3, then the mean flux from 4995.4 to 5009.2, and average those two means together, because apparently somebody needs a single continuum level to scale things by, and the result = 10.2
